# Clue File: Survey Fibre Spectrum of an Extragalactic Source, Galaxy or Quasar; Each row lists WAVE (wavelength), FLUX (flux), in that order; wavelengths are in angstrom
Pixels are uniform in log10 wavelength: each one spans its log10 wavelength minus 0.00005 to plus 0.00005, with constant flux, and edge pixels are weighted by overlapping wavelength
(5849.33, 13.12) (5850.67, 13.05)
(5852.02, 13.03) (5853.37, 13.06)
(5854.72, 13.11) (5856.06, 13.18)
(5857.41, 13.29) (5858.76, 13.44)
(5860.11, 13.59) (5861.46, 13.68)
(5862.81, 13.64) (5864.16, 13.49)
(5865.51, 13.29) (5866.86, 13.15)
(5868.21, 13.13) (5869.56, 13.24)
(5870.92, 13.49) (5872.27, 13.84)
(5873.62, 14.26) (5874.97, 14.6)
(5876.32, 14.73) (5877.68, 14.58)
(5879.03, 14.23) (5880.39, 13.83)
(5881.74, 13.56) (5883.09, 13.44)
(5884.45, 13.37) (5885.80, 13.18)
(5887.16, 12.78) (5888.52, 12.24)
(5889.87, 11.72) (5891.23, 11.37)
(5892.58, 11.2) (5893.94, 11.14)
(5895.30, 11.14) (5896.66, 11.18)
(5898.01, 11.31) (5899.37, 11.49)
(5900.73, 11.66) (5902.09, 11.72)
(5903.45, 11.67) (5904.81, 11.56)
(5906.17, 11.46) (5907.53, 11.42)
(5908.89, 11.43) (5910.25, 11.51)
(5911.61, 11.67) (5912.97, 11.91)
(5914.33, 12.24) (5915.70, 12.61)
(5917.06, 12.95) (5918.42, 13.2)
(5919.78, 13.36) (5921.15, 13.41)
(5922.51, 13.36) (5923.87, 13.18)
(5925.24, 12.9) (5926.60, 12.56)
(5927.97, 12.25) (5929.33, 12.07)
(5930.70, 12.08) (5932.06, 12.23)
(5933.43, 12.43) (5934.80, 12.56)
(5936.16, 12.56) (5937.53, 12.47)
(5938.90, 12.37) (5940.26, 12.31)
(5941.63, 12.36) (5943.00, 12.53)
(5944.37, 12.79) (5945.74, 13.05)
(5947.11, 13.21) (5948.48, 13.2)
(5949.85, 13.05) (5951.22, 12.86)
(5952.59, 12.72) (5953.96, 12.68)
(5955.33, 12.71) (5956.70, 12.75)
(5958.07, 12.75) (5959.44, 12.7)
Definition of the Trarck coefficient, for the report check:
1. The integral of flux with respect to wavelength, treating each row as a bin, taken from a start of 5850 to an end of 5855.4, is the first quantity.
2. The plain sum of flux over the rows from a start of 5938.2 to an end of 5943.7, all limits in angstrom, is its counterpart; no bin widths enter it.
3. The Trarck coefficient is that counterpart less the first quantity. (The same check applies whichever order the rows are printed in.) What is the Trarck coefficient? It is -21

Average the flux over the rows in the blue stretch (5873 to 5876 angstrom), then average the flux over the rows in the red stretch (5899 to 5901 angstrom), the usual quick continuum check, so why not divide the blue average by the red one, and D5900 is 1.25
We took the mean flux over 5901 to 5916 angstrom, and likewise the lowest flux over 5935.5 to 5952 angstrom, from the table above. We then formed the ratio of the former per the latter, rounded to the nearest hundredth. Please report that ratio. 0.95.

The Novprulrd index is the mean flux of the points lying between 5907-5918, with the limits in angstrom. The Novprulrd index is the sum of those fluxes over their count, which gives 12.0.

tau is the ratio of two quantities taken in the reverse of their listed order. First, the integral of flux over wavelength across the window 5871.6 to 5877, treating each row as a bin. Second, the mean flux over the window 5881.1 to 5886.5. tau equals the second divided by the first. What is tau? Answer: 0.17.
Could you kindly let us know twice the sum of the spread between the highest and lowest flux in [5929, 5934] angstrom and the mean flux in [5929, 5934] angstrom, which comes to 25.12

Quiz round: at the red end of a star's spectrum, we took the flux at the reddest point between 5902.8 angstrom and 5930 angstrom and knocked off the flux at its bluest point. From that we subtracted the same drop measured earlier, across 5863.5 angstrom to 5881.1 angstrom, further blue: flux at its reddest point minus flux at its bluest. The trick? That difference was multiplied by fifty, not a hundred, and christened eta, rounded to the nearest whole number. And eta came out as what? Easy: 3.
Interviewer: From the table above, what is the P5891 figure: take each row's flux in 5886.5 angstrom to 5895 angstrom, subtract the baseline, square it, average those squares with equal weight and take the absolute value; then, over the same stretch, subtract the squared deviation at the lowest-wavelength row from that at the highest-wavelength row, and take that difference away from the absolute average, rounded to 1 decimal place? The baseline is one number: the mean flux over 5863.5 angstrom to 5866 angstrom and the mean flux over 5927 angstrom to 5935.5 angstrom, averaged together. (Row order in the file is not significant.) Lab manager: -1.3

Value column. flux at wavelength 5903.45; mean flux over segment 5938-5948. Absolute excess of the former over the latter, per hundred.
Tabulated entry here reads 0.010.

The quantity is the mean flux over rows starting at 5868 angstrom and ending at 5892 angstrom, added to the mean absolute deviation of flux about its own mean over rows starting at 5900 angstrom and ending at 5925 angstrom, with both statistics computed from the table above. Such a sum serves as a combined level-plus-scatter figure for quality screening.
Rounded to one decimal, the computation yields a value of 14.1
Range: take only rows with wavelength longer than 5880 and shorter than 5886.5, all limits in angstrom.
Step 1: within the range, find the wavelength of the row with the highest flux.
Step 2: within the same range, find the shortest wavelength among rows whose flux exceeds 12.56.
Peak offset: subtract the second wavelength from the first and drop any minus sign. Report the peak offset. 0.0 angstrom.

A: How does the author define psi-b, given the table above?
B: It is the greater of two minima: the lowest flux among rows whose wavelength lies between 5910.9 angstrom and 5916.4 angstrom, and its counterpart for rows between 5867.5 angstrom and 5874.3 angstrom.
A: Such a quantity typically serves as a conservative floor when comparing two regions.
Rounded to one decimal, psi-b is 13.1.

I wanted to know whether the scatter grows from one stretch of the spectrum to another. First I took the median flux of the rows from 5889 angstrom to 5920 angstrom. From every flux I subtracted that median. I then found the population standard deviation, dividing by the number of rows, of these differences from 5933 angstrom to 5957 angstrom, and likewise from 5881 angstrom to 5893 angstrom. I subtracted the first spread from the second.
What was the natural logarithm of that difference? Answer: -0.5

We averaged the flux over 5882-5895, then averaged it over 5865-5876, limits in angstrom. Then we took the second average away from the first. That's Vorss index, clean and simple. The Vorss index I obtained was -1.4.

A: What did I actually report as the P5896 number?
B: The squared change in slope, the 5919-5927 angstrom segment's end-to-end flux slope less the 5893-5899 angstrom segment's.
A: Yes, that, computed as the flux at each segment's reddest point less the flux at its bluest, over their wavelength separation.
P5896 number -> 0.025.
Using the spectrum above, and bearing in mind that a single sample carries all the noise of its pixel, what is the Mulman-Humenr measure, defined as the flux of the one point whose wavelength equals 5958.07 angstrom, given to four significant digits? 12.75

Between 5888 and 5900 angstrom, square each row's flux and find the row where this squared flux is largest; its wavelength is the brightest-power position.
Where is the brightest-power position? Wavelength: 5888.52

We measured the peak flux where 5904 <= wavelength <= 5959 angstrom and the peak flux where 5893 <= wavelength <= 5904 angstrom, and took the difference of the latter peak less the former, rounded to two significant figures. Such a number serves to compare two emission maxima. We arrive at -1.7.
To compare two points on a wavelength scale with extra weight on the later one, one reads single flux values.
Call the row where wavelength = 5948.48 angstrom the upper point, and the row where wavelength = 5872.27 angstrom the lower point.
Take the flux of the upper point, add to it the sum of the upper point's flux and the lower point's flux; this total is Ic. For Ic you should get 40.2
